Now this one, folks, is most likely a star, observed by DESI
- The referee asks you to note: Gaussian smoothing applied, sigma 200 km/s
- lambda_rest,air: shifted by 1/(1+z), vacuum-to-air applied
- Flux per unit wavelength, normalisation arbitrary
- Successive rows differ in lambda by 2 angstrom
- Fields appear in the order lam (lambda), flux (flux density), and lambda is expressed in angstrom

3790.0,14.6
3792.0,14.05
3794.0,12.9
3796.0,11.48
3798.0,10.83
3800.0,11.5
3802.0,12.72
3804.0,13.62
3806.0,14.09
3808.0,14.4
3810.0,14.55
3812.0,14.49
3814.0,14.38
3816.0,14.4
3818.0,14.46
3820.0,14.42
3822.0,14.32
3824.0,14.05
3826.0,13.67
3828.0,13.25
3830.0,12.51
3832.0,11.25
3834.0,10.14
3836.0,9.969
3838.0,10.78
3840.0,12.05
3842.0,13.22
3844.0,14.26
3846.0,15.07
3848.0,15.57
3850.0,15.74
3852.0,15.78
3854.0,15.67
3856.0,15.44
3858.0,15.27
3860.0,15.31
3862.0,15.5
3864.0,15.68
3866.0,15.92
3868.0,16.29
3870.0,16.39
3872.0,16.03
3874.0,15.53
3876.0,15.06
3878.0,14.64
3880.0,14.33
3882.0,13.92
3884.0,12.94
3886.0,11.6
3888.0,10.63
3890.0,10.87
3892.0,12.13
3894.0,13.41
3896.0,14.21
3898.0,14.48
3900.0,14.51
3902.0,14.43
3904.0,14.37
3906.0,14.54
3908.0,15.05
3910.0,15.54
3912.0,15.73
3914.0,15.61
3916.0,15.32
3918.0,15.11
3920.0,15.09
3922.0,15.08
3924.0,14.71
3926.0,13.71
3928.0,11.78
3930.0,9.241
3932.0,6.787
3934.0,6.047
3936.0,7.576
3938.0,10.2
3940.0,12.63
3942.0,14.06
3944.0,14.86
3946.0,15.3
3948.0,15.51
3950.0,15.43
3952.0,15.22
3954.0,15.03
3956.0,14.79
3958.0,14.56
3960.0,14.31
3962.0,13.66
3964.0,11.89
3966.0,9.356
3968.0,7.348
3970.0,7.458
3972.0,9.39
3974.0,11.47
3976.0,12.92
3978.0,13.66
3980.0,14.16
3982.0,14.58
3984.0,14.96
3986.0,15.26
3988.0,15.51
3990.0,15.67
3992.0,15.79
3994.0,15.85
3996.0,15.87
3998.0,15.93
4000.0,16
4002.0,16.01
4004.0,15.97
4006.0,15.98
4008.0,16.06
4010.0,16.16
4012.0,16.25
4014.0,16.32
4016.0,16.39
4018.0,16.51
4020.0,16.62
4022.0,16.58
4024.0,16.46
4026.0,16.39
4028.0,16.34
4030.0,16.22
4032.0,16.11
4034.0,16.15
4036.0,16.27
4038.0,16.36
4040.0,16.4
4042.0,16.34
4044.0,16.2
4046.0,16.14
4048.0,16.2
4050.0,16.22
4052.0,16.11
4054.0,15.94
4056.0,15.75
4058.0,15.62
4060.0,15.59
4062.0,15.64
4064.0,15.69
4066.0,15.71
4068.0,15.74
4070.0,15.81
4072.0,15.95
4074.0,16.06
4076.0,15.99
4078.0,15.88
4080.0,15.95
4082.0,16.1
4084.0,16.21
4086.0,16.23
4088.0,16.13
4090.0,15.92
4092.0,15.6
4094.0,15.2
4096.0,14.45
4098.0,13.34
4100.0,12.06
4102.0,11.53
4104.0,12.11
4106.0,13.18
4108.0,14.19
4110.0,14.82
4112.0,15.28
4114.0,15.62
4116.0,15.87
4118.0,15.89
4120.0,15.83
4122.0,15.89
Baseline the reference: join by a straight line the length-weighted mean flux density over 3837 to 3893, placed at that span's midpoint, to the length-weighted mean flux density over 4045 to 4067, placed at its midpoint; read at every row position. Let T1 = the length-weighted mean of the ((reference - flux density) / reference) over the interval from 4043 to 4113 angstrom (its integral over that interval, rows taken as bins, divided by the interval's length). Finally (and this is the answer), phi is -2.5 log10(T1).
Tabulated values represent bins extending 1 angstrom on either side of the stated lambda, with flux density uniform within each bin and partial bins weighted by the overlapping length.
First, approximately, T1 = 0.05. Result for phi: 3.3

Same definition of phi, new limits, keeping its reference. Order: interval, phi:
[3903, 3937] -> 2.3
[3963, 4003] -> 2.3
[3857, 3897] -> 5.0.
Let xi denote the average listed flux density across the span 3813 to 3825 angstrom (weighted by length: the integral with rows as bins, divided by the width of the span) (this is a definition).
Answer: 14.34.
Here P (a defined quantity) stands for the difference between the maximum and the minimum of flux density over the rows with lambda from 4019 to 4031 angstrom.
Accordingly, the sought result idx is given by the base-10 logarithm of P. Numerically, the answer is -0.40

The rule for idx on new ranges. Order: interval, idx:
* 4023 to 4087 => -0.06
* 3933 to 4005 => 1.00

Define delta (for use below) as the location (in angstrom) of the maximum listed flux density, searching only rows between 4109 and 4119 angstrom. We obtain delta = 4118.0 angstrom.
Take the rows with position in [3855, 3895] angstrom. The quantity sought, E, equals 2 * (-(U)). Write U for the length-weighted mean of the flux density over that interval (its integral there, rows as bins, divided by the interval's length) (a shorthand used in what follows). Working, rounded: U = 14.3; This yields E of -28.7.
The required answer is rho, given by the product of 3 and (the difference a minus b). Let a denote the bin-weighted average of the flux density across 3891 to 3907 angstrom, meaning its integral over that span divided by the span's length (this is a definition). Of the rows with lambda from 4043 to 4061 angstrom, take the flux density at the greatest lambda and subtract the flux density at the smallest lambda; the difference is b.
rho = 44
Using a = 14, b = -0.6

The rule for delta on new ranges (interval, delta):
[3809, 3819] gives 3810.0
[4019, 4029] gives 4020.0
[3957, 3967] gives 3958.0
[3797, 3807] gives 3806.0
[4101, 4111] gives 4110.0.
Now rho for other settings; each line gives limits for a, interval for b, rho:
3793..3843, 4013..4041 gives 39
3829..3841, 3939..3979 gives 30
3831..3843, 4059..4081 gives 33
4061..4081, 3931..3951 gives 22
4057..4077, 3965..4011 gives 27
